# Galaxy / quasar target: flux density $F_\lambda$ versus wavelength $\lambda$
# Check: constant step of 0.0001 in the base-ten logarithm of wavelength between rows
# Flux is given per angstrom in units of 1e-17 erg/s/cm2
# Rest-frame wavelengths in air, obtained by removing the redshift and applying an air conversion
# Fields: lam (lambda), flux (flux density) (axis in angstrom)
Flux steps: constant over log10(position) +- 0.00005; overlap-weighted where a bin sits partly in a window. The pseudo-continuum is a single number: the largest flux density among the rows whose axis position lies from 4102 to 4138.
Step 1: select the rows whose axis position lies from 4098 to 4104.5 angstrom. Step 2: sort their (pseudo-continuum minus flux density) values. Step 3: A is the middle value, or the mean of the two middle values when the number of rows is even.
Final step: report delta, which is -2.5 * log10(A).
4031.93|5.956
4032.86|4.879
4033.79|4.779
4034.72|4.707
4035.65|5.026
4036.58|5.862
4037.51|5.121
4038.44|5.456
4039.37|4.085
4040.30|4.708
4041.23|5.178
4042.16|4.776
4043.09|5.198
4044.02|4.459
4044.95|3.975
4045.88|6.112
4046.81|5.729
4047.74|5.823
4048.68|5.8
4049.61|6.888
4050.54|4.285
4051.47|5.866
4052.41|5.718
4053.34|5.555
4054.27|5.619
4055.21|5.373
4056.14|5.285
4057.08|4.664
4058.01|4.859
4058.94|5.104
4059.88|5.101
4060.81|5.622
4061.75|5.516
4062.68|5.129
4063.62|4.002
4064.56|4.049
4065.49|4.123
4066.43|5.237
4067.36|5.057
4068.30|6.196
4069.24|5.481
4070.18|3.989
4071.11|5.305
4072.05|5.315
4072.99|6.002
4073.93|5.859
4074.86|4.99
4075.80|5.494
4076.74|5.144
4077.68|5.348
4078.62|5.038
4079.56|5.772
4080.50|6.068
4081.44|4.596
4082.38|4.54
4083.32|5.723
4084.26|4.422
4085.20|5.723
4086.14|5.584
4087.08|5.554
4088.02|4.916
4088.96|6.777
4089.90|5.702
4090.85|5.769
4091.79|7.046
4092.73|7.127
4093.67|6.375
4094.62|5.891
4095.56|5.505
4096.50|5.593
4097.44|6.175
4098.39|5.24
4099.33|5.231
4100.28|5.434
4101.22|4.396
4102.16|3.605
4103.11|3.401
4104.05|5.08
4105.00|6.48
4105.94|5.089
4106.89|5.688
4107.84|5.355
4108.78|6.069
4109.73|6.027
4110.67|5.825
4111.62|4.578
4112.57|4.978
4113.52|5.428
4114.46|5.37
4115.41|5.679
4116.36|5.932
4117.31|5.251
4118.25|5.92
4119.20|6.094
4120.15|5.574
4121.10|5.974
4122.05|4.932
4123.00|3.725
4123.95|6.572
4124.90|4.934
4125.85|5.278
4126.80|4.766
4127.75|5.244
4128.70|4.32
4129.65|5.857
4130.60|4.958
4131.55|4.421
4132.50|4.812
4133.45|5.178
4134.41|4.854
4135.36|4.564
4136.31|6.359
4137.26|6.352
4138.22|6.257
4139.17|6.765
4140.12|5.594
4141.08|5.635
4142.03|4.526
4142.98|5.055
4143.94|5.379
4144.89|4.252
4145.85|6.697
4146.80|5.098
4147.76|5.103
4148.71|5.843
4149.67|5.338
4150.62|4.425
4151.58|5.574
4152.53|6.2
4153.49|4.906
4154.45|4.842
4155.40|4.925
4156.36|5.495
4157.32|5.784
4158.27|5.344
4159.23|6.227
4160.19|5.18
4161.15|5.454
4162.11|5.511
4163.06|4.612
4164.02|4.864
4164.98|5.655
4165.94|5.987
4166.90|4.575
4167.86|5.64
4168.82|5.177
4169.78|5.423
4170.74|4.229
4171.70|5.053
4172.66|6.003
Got -0.4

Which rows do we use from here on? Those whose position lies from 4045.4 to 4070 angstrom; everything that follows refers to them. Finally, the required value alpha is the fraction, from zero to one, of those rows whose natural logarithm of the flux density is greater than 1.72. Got 0.38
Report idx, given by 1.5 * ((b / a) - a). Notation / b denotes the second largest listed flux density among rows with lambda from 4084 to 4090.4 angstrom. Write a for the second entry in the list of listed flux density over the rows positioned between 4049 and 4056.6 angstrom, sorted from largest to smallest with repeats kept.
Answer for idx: -7.3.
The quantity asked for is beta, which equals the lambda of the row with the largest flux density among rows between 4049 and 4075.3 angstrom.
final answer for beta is 4049.61 angstrom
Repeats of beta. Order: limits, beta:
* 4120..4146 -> 4139.17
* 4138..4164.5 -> 4139.17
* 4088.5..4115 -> 4092.73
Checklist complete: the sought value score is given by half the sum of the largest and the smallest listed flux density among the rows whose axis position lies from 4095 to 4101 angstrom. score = 5.70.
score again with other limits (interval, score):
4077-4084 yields 5.30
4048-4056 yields 5.59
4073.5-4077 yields 5.42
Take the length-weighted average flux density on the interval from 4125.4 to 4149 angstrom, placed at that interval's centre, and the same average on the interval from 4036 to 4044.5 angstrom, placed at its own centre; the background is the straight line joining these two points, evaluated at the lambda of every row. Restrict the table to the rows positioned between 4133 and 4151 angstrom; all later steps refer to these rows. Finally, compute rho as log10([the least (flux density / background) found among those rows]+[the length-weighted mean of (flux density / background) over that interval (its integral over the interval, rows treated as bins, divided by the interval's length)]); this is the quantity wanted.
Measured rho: 0.26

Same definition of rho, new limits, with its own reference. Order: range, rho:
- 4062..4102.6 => 0.24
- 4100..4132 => 0.22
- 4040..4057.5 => 0.27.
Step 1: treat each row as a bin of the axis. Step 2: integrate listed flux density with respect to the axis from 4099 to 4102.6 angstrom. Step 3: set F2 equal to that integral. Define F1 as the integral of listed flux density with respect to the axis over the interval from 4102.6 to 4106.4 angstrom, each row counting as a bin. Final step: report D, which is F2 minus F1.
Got -2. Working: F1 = 19.0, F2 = 17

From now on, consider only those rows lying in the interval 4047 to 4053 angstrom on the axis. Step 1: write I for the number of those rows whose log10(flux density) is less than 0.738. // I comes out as 1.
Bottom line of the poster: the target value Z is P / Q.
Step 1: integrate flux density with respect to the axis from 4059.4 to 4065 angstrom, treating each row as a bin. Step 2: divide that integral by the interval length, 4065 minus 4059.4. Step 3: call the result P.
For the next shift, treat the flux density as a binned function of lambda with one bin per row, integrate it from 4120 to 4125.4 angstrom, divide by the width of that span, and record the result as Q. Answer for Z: 0.93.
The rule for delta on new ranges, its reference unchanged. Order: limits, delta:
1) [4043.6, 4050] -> 0.3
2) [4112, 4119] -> -0.1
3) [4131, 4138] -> -0.6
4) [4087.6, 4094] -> 1.8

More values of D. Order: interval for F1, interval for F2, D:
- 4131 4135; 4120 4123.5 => -2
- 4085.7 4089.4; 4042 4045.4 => -5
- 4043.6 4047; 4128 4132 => 3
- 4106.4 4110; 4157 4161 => 2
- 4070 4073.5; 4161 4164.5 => -1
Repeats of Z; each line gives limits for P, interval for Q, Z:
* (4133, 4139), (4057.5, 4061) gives 1.10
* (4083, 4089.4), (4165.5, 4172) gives 1.07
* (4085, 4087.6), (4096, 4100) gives 1.01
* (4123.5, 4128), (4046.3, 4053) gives 0.94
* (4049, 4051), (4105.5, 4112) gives 1.02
